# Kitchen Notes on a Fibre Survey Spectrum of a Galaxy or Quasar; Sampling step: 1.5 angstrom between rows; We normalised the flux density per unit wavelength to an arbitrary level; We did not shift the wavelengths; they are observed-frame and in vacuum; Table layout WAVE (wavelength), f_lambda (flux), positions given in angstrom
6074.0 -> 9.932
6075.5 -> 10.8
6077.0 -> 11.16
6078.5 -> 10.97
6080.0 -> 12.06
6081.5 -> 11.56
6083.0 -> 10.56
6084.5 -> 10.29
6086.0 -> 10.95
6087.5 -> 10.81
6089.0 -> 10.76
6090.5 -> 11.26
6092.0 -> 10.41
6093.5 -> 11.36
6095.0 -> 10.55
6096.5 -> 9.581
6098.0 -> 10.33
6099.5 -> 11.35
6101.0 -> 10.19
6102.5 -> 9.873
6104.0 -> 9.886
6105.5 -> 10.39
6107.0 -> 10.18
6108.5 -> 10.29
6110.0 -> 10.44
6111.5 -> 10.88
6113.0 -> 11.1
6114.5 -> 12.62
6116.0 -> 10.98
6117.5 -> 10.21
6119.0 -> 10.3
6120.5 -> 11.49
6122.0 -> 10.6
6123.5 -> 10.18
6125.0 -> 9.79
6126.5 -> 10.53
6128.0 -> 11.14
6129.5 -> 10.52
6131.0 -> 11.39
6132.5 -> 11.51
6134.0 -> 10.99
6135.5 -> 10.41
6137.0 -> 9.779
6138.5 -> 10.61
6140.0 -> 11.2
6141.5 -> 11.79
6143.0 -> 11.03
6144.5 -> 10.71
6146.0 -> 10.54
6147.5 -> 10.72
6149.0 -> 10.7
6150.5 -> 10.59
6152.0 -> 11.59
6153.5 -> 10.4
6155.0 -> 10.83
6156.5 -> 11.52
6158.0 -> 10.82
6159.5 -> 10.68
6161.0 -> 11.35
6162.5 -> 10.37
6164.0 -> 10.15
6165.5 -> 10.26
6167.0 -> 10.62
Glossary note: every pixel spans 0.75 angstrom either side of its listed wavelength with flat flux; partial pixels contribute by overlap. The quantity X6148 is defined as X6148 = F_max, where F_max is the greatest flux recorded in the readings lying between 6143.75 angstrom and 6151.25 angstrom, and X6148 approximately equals 10.72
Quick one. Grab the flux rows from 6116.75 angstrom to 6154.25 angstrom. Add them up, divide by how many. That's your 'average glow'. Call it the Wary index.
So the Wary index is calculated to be 10.7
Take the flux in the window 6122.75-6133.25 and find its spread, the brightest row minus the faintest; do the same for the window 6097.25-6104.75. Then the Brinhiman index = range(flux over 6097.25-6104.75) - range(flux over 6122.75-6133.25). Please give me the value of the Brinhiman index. -0.24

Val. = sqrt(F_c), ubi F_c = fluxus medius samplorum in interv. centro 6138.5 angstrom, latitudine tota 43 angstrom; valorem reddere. 3.28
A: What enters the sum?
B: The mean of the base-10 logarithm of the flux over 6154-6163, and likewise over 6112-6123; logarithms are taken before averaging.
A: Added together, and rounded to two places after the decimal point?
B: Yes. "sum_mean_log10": 2.08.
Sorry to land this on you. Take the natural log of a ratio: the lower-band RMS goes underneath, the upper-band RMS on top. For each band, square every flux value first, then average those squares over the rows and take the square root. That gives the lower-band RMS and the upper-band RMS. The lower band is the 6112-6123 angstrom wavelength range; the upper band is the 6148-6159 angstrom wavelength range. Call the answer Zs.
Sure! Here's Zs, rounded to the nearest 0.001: -0.013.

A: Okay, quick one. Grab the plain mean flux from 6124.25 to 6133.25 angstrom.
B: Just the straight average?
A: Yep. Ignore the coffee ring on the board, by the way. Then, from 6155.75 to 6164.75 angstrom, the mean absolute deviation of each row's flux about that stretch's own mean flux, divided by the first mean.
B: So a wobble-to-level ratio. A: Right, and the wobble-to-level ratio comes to 0.038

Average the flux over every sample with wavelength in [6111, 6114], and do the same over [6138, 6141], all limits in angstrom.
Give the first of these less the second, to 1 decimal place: 0.1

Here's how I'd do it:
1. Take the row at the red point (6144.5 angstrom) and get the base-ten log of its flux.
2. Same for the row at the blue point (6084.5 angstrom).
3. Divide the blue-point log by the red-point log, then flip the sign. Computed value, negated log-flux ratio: -0.98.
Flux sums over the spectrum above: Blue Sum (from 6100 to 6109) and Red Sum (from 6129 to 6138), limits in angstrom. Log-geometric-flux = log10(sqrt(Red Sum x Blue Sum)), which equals 1.797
